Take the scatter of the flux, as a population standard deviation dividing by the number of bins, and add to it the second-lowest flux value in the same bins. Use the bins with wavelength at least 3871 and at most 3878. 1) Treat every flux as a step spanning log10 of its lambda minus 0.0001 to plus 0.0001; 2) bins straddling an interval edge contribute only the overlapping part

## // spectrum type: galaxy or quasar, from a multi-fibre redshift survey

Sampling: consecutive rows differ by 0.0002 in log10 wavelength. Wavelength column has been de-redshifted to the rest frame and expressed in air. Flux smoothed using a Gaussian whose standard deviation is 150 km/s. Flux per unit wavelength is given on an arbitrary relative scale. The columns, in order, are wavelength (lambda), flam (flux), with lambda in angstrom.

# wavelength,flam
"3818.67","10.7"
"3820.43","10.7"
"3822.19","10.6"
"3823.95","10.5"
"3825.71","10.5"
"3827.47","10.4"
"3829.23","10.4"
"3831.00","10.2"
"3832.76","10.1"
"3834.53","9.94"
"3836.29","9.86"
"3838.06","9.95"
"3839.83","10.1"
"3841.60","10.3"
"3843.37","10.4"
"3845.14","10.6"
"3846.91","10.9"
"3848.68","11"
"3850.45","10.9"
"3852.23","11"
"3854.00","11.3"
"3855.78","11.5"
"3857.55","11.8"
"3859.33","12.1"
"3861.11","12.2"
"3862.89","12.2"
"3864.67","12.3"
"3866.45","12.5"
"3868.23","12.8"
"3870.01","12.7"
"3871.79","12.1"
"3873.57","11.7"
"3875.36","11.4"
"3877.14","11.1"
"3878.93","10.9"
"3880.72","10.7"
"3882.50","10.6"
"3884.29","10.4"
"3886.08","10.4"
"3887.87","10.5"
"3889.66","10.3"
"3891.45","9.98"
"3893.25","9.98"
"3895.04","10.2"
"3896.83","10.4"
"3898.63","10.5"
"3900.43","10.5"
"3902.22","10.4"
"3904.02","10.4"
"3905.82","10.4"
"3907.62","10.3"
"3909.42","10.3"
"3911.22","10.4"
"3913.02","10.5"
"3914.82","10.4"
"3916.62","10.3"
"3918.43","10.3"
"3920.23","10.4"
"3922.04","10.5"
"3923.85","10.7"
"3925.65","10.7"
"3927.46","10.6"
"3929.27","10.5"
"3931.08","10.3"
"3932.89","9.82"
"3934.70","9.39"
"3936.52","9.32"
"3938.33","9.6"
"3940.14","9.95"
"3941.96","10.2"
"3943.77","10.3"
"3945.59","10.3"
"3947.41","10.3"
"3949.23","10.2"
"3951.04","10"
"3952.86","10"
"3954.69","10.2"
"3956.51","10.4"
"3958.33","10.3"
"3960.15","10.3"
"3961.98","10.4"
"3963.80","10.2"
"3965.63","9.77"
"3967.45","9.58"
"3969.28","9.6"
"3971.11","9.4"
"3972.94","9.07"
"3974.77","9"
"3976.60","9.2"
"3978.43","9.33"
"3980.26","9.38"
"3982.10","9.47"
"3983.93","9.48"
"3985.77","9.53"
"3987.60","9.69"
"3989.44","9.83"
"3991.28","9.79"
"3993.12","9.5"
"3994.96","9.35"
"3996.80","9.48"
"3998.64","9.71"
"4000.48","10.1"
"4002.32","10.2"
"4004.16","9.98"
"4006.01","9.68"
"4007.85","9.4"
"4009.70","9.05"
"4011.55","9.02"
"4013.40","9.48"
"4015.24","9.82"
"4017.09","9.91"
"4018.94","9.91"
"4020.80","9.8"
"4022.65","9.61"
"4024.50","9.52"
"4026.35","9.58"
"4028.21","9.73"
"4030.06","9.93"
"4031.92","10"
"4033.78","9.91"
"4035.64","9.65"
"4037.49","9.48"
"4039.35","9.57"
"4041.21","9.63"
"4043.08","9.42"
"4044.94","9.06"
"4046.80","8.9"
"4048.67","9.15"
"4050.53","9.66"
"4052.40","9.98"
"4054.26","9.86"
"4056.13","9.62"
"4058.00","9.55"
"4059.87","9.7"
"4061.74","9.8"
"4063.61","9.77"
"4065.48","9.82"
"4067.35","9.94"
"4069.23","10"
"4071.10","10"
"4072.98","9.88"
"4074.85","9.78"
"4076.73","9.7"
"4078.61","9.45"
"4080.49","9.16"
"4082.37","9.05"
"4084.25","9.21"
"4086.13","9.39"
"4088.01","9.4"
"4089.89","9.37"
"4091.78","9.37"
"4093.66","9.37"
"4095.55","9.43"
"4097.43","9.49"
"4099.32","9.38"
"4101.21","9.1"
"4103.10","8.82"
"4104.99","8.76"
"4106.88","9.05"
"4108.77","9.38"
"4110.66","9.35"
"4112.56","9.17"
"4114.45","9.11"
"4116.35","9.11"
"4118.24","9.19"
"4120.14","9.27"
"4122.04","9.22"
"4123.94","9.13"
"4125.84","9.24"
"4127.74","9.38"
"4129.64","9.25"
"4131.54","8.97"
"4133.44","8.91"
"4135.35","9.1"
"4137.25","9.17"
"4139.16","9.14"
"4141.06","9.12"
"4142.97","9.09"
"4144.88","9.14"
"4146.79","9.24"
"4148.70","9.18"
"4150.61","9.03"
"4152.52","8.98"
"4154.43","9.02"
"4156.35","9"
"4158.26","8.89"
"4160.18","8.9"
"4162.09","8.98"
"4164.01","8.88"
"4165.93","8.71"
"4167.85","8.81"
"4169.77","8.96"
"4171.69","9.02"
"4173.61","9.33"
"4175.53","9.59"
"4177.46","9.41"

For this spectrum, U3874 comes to 11.8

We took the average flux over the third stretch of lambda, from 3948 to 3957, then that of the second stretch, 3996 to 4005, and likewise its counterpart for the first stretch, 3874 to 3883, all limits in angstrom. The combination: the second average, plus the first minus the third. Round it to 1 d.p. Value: 10.7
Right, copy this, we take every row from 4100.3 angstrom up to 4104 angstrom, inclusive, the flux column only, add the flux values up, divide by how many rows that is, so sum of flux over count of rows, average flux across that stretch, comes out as 9.0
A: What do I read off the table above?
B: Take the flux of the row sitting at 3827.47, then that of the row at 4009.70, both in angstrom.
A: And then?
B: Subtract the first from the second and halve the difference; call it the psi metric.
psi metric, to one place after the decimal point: -0.7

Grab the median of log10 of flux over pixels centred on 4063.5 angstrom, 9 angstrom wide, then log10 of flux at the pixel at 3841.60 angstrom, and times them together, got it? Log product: 1.004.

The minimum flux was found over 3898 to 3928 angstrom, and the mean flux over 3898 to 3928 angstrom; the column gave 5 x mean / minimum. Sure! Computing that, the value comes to 5.07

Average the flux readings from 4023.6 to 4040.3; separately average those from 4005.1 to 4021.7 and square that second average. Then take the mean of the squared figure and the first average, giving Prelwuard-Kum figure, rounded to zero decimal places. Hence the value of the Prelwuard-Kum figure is 51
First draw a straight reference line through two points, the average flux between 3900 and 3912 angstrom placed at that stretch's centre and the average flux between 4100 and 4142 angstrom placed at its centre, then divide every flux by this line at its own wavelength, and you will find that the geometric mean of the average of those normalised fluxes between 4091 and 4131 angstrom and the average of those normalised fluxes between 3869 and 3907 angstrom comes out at 1.013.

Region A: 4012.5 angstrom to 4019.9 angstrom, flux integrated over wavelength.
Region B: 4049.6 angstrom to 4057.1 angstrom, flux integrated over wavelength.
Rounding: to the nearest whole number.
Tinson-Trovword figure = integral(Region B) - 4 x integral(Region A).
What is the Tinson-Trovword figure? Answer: -216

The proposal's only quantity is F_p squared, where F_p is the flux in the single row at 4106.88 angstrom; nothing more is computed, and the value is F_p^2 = 82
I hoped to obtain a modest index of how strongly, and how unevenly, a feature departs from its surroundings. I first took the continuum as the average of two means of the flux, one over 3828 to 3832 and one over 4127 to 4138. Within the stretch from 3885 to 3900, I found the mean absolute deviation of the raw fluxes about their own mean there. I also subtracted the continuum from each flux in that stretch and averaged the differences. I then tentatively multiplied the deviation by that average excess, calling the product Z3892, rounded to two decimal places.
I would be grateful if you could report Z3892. 0.10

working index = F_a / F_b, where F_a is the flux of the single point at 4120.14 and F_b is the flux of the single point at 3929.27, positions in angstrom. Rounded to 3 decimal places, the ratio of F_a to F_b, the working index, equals 0.883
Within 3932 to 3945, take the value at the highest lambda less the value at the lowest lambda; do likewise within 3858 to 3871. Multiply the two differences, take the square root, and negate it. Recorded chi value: -0.5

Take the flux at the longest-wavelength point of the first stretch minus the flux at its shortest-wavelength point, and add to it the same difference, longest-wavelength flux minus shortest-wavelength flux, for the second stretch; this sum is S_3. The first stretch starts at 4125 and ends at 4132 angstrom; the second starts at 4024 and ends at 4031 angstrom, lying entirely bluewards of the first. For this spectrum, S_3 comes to 0.1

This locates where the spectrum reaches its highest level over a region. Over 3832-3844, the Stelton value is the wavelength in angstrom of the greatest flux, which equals 3843.37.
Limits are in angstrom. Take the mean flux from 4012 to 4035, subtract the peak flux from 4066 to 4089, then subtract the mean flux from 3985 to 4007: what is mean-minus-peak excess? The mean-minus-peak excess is -10.0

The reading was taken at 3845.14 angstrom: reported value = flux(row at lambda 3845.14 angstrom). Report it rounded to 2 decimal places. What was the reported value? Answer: 10.60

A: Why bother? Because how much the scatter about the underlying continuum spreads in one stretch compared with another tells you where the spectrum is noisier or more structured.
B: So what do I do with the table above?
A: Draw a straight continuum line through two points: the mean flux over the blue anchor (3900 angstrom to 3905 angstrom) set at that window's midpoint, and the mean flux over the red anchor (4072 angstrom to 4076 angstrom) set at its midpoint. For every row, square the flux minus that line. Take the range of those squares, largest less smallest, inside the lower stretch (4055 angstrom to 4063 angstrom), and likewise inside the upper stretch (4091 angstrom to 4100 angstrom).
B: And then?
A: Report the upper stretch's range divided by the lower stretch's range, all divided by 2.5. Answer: 0.3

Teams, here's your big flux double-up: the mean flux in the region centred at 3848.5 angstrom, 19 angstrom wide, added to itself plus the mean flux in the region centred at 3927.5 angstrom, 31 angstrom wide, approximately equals 32.0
